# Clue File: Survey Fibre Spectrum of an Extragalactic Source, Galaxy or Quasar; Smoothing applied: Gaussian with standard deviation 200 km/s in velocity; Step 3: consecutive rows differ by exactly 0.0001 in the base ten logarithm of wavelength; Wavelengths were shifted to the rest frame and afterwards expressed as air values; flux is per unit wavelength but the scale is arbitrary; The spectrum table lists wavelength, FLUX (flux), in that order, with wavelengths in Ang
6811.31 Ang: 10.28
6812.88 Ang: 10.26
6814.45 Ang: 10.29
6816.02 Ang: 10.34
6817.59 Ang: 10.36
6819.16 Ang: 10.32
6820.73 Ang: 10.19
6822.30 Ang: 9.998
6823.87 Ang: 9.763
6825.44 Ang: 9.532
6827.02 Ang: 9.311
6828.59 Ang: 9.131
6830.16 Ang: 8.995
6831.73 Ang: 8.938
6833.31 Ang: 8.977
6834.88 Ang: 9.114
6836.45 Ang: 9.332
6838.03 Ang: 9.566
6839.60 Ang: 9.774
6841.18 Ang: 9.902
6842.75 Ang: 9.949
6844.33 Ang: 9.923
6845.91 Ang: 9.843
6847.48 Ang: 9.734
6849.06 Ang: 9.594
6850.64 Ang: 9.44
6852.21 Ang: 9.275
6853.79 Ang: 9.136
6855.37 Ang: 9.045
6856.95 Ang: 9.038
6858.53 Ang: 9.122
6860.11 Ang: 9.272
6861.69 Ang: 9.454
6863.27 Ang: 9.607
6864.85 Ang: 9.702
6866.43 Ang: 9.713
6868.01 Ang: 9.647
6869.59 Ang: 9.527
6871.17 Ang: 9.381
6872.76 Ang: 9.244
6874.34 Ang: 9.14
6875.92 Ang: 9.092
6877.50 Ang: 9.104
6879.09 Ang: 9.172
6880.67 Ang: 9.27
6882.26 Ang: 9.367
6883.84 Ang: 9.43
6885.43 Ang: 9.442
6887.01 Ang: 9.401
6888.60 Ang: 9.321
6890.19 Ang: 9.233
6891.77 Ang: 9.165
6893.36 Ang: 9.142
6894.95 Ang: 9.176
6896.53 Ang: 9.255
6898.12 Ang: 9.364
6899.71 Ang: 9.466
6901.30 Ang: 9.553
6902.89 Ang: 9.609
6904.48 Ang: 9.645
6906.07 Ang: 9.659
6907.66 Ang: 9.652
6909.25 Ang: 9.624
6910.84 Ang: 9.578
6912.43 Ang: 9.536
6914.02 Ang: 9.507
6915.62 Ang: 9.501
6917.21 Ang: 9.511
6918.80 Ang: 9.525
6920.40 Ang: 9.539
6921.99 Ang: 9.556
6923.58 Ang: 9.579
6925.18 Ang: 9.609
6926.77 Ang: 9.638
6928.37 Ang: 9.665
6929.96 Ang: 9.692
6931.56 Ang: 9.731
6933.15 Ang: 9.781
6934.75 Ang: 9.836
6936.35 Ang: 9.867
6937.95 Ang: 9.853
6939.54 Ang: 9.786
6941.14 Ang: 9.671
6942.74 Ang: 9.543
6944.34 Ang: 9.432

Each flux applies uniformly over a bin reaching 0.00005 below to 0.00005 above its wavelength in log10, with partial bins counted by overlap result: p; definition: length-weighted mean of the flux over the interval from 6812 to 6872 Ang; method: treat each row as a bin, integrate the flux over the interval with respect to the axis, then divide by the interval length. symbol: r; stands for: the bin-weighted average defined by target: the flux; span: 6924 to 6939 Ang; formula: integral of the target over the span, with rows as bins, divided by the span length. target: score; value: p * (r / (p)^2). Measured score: 1.02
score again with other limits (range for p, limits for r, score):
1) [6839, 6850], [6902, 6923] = 0.98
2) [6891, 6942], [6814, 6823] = 1.07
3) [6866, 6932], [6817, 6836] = 1.01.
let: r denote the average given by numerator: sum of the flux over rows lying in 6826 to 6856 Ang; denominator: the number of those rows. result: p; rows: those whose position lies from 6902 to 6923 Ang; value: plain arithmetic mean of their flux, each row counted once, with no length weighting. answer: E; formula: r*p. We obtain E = 90.2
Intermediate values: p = 9.57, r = 9.42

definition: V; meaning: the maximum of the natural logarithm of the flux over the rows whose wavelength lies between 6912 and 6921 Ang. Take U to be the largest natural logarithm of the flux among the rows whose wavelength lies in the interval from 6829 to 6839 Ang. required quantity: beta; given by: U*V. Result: 5.09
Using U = 2.26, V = 2.26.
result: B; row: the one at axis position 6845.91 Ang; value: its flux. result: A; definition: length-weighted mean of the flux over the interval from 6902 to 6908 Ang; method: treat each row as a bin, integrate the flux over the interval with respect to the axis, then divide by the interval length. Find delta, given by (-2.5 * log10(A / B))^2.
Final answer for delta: 0.0005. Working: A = 9.64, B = 9.843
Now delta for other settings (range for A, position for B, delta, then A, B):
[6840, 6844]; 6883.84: 0.0028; 9.90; 9.43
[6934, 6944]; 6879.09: 0.0043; 9.74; 9.172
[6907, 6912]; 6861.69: 0.0003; 9.62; 9.454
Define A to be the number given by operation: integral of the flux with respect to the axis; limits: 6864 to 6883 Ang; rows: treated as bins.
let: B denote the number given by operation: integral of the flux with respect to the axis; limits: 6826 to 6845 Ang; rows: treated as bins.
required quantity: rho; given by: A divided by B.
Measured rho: 1.00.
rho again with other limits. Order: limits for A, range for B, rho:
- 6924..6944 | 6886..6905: 1.09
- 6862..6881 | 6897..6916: 0.98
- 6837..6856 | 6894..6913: 1.01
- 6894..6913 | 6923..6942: 0.98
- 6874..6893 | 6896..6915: 0.97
